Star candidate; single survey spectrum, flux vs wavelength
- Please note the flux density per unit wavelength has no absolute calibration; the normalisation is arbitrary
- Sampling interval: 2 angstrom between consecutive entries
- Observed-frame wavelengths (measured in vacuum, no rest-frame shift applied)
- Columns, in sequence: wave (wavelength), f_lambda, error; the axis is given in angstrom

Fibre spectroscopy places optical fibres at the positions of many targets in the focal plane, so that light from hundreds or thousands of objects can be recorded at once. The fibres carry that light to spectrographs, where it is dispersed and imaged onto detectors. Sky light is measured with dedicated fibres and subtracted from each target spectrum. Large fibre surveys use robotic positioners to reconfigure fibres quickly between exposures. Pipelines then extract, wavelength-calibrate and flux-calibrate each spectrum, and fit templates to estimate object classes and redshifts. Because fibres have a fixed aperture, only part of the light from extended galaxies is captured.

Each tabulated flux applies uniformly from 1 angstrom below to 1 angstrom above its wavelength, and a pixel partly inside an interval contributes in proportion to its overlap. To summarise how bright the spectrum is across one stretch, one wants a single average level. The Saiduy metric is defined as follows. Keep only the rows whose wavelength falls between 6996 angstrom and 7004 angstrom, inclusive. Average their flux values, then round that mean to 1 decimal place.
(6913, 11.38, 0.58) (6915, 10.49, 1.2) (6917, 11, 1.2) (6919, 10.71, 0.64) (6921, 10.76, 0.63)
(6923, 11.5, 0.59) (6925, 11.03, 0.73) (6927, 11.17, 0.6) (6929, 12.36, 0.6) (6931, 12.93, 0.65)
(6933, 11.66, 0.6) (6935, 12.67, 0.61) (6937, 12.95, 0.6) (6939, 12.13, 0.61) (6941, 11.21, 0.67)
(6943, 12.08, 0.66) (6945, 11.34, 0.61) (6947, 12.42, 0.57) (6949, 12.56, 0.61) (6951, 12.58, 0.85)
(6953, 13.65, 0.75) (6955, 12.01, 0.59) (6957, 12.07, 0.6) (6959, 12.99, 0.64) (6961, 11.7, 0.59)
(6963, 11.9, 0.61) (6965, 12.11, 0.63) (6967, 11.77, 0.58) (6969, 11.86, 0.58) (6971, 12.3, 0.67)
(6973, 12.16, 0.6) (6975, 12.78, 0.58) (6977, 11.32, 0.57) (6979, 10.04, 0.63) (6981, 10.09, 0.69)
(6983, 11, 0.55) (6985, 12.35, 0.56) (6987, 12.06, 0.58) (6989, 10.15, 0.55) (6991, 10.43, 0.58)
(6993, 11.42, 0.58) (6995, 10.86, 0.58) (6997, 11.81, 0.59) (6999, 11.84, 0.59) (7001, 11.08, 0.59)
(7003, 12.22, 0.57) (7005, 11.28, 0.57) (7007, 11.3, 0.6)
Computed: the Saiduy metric 11.7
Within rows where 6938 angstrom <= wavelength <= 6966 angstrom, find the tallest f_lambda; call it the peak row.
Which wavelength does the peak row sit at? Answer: 6953 angstrom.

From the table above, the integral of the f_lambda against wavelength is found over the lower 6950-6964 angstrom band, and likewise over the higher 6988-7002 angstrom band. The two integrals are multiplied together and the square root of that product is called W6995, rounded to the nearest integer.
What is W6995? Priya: 164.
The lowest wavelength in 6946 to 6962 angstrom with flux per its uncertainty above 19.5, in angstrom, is 6947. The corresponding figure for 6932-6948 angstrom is 6935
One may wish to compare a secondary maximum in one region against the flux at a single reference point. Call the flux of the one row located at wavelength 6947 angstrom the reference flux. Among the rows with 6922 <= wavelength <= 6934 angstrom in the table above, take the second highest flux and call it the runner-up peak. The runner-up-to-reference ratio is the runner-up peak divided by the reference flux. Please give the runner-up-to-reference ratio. 1.00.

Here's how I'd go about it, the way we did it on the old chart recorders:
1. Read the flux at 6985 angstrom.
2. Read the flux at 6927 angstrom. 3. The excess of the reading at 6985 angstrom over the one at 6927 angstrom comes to 1.2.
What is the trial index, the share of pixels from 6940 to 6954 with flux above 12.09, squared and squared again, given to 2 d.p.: 0.11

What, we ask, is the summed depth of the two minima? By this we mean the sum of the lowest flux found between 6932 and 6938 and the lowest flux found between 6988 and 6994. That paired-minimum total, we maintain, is 21.8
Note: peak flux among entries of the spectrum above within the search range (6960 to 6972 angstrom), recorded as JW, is 12.3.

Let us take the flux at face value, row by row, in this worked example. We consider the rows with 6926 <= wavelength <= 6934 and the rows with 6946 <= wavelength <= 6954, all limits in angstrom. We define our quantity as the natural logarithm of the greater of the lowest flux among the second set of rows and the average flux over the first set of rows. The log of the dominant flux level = 2.52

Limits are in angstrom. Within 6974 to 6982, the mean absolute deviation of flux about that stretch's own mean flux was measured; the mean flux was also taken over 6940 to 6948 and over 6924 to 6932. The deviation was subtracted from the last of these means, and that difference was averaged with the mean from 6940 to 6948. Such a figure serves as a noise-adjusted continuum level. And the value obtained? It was 11.3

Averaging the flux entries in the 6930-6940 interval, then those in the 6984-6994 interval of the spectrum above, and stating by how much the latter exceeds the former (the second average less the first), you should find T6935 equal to -1.2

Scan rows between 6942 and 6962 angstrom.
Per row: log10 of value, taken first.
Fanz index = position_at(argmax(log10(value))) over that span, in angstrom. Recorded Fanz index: 6953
